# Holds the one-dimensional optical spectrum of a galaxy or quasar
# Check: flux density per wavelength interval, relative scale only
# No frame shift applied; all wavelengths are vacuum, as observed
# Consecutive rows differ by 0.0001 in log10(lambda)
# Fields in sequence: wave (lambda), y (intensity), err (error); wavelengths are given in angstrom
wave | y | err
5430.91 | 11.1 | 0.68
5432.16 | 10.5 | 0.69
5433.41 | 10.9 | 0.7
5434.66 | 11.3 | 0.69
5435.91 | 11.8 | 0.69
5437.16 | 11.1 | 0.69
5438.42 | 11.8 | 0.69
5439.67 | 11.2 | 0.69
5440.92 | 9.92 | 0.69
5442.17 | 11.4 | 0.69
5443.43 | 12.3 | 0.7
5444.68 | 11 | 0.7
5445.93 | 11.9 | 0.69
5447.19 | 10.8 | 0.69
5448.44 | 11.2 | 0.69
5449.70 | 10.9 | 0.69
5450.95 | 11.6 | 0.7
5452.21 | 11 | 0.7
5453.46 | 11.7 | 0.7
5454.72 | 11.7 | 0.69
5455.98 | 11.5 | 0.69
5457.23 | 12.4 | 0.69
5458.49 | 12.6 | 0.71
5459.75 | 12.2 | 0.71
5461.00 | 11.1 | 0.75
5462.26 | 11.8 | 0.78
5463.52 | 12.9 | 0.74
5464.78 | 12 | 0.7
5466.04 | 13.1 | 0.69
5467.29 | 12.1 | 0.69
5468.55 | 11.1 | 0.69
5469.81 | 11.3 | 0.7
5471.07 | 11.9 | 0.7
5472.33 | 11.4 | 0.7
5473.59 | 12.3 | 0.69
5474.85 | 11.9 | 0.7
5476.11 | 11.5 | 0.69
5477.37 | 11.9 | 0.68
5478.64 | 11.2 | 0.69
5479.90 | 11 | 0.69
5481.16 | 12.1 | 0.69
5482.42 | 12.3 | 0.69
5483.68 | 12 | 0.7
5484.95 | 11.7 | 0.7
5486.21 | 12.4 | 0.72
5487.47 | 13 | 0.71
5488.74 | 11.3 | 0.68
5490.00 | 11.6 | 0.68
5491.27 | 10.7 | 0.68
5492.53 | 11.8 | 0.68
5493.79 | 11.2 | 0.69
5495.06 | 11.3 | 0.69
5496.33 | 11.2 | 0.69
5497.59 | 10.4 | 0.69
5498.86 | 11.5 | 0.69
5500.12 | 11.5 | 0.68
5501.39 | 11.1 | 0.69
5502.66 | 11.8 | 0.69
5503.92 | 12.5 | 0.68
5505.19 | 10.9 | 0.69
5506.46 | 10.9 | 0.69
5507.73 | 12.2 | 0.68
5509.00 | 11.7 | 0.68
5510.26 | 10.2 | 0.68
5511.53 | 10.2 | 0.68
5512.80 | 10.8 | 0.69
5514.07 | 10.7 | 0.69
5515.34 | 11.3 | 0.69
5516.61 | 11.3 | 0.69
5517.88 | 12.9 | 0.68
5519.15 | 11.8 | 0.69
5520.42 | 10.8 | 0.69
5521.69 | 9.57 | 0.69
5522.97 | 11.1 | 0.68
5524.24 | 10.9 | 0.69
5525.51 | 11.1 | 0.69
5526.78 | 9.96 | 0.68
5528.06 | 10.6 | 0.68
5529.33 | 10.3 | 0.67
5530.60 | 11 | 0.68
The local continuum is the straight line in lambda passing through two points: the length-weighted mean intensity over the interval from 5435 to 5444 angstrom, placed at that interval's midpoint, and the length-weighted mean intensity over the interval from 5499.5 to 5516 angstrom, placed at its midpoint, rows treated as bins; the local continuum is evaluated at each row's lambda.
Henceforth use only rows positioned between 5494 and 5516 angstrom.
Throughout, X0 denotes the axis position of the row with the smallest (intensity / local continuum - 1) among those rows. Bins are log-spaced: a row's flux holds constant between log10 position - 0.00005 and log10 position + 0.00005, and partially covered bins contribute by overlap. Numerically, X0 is 5510.26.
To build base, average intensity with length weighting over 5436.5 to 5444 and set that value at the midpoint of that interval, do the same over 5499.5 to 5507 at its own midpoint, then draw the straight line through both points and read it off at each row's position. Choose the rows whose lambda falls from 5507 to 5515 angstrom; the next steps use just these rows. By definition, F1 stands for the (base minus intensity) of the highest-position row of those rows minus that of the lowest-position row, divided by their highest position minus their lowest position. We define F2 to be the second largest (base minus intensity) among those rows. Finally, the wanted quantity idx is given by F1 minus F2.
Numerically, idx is -1.0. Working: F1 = 0.24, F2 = 1.27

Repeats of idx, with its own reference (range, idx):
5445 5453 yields -0.3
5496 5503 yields -0.4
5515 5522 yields -0.4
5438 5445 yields -0.2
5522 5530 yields -1.1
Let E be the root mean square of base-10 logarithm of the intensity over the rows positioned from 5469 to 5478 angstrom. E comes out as 1.07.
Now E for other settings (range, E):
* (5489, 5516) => 1.05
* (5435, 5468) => 1.07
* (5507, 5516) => 1.04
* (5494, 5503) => 1.05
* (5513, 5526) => 1.05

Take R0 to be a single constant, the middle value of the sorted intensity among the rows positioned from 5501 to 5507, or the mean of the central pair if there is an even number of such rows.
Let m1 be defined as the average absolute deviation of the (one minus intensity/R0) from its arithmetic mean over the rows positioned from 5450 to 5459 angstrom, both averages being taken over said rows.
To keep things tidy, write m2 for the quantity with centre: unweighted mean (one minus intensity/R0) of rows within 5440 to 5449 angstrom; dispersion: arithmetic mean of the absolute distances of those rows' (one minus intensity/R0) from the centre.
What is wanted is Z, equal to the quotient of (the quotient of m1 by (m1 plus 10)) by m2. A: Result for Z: 0.073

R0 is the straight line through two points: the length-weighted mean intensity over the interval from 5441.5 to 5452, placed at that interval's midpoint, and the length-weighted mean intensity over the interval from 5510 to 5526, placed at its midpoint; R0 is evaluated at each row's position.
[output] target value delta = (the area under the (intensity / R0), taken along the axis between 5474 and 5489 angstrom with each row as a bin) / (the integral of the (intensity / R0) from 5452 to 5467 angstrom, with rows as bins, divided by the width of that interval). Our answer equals 15.0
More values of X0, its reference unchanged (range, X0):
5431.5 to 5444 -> 5440.92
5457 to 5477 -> 5461.00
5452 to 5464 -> 5452.21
